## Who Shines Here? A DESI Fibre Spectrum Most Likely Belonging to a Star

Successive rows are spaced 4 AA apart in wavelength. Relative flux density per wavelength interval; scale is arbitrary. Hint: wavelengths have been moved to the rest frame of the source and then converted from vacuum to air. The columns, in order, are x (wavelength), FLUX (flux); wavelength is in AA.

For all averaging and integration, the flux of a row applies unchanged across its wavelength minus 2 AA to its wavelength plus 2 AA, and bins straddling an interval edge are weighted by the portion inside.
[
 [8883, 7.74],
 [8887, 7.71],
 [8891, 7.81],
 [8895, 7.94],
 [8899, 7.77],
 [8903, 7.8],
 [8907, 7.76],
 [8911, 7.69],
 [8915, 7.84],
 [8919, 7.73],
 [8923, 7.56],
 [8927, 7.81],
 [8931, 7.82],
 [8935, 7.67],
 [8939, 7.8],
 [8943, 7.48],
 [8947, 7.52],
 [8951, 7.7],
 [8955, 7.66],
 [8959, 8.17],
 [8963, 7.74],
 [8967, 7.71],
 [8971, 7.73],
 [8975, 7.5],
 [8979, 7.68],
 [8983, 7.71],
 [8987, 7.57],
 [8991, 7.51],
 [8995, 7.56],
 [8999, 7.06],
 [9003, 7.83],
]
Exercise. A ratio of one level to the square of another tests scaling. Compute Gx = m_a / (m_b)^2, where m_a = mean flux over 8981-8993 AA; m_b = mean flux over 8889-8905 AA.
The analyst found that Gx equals 0.1239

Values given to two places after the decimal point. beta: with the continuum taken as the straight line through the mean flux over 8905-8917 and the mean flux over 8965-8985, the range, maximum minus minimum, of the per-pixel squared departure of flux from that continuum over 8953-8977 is 0.23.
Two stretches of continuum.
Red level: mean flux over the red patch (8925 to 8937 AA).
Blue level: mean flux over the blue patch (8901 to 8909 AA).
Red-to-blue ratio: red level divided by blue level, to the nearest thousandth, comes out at 0.998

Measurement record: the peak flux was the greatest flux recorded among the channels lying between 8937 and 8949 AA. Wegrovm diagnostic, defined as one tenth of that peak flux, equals 0.780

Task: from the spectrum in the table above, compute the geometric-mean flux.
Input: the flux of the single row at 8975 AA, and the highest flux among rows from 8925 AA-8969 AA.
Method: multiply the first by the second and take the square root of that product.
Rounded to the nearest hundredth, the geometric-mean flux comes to 7.83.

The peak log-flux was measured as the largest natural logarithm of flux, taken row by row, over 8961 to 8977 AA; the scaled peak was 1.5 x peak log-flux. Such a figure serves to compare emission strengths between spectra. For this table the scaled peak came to 3.07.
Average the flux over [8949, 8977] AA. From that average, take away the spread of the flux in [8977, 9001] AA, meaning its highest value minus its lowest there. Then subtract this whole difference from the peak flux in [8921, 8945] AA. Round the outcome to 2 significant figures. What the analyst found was 0.73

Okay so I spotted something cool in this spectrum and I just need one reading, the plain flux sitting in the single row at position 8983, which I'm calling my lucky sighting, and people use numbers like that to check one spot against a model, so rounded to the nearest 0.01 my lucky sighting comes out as 7.71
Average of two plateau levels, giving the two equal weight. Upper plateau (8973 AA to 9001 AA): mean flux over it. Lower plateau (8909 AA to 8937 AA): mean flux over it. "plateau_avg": 7.62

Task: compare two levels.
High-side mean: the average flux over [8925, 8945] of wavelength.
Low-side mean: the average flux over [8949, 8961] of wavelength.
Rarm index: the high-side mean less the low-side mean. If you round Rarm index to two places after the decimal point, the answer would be -0.13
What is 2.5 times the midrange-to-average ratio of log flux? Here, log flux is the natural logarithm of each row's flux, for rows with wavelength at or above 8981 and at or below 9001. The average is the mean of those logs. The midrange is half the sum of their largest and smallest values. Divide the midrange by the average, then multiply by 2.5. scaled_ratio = 2.48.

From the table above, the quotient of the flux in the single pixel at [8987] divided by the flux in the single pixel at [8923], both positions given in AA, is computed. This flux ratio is 1.00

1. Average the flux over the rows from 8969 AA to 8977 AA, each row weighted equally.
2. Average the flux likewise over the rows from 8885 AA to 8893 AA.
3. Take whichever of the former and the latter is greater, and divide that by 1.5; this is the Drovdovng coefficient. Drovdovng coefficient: 5.17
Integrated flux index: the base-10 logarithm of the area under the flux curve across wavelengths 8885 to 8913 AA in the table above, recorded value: 2.338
